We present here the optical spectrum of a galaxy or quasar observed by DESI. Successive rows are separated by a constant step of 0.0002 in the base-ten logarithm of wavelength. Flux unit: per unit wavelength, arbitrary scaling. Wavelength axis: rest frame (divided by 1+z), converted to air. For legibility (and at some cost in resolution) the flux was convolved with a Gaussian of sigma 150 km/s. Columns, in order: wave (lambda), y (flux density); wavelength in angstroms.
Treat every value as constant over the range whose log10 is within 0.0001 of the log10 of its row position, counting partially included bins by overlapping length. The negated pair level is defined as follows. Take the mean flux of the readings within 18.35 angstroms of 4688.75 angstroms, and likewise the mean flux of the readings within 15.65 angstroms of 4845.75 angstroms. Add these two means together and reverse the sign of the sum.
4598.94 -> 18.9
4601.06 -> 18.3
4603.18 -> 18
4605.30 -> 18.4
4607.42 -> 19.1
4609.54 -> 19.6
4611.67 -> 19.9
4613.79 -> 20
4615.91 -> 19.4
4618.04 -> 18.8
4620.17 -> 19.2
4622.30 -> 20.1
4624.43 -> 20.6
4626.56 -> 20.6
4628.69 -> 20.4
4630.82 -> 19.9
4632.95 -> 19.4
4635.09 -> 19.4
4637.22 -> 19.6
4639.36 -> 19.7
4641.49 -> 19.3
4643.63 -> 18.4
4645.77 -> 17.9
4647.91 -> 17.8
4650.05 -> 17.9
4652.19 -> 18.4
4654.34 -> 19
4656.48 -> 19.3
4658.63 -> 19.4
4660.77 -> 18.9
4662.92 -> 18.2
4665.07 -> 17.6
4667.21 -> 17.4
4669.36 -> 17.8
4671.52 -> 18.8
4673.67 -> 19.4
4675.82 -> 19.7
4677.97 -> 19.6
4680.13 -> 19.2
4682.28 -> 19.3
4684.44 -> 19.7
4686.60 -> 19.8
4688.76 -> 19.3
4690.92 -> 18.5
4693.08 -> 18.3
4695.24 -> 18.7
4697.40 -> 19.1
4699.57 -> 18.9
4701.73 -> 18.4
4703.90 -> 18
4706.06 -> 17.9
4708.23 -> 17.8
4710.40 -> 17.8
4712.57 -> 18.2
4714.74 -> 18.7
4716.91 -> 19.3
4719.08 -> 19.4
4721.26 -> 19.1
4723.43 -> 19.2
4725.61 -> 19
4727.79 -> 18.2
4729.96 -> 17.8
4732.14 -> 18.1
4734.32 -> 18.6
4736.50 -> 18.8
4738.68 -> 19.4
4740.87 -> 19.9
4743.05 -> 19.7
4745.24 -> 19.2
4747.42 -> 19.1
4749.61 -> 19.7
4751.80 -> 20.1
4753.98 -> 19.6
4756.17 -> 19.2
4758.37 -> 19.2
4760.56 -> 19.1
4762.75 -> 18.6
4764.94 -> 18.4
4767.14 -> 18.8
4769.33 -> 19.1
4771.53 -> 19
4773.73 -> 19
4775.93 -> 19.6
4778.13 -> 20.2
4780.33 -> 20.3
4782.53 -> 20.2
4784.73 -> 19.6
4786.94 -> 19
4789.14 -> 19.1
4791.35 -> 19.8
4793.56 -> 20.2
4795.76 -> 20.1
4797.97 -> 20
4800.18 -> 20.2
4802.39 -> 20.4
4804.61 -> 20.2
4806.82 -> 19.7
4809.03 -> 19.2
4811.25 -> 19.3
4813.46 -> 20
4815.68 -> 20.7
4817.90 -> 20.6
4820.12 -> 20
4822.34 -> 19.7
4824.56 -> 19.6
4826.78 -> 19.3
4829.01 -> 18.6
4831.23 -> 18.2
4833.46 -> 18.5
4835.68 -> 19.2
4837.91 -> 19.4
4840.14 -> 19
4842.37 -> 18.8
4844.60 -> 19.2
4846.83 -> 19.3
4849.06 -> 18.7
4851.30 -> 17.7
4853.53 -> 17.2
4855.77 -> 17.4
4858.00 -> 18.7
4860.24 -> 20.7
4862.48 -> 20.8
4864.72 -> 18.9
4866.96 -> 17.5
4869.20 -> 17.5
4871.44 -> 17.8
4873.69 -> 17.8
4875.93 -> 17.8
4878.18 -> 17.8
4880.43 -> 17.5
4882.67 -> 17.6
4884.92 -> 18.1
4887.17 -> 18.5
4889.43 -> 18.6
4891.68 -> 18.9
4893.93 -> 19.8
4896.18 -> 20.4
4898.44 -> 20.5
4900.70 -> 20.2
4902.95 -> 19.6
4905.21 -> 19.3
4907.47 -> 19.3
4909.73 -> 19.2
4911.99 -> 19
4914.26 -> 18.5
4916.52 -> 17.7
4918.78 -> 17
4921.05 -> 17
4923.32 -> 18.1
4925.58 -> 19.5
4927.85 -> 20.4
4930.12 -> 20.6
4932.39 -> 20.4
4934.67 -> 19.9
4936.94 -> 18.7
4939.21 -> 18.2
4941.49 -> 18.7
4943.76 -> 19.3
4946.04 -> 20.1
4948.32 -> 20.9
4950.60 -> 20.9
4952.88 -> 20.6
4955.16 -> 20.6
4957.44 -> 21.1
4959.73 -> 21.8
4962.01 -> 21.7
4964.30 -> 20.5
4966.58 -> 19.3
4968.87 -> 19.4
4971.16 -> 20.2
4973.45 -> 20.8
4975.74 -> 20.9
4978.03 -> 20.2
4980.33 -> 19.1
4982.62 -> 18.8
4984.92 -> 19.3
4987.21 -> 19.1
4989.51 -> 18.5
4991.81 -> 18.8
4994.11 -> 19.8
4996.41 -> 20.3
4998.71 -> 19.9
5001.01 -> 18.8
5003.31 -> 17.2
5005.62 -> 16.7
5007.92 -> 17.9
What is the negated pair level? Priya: -37.69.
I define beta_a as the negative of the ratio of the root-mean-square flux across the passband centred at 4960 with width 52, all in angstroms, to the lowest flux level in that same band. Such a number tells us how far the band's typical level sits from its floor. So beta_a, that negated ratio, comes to -1.10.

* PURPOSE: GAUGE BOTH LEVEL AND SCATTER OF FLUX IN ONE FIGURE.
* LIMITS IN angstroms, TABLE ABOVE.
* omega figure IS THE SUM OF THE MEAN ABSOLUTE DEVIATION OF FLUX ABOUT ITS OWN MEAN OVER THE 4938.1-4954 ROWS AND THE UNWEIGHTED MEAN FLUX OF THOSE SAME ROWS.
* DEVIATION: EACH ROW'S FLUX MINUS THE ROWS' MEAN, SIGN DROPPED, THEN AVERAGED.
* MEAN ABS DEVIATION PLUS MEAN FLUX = 20.7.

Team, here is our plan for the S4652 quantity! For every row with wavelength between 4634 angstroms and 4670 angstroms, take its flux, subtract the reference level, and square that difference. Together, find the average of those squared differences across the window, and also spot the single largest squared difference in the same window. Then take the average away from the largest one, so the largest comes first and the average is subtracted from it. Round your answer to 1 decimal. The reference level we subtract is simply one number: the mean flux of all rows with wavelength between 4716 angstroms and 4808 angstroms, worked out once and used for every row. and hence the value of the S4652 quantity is 2.7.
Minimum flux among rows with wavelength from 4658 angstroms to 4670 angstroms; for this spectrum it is 17.4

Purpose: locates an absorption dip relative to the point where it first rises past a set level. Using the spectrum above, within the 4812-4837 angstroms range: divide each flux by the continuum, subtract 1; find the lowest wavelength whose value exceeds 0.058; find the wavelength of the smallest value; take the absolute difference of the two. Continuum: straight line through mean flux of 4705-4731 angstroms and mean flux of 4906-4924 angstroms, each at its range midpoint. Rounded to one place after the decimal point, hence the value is 17.8 angstroms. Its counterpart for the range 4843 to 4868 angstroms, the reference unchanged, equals 6.7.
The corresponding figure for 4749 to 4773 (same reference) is 15.3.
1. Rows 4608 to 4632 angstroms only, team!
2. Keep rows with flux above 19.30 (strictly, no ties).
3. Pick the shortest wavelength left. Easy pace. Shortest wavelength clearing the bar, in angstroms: 4609.54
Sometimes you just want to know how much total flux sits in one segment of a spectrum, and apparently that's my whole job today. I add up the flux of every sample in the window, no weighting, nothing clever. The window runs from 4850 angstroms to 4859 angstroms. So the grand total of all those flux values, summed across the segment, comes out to 71.0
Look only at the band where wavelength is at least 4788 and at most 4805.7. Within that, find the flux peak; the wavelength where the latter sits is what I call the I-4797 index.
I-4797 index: 4802.39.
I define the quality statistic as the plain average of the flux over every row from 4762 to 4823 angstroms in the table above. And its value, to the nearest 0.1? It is 19.7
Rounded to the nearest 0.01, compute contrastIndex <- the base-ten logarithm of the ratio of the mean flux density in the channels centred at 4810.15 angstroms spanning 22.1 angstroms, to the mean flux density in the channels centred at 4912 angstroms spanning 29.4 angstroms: 0.03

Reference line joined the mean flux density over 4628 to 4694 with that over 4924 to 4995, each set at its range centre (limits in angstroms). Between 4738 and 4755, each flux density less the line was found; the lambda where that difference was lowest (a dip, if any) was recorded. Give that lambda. 4747.42 angstroms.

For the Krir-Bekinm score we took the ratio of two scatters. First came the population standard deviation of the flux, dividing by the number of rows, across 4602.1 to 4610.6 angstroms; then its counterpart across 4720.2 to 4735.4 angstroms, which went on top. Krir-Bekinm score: 0.82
